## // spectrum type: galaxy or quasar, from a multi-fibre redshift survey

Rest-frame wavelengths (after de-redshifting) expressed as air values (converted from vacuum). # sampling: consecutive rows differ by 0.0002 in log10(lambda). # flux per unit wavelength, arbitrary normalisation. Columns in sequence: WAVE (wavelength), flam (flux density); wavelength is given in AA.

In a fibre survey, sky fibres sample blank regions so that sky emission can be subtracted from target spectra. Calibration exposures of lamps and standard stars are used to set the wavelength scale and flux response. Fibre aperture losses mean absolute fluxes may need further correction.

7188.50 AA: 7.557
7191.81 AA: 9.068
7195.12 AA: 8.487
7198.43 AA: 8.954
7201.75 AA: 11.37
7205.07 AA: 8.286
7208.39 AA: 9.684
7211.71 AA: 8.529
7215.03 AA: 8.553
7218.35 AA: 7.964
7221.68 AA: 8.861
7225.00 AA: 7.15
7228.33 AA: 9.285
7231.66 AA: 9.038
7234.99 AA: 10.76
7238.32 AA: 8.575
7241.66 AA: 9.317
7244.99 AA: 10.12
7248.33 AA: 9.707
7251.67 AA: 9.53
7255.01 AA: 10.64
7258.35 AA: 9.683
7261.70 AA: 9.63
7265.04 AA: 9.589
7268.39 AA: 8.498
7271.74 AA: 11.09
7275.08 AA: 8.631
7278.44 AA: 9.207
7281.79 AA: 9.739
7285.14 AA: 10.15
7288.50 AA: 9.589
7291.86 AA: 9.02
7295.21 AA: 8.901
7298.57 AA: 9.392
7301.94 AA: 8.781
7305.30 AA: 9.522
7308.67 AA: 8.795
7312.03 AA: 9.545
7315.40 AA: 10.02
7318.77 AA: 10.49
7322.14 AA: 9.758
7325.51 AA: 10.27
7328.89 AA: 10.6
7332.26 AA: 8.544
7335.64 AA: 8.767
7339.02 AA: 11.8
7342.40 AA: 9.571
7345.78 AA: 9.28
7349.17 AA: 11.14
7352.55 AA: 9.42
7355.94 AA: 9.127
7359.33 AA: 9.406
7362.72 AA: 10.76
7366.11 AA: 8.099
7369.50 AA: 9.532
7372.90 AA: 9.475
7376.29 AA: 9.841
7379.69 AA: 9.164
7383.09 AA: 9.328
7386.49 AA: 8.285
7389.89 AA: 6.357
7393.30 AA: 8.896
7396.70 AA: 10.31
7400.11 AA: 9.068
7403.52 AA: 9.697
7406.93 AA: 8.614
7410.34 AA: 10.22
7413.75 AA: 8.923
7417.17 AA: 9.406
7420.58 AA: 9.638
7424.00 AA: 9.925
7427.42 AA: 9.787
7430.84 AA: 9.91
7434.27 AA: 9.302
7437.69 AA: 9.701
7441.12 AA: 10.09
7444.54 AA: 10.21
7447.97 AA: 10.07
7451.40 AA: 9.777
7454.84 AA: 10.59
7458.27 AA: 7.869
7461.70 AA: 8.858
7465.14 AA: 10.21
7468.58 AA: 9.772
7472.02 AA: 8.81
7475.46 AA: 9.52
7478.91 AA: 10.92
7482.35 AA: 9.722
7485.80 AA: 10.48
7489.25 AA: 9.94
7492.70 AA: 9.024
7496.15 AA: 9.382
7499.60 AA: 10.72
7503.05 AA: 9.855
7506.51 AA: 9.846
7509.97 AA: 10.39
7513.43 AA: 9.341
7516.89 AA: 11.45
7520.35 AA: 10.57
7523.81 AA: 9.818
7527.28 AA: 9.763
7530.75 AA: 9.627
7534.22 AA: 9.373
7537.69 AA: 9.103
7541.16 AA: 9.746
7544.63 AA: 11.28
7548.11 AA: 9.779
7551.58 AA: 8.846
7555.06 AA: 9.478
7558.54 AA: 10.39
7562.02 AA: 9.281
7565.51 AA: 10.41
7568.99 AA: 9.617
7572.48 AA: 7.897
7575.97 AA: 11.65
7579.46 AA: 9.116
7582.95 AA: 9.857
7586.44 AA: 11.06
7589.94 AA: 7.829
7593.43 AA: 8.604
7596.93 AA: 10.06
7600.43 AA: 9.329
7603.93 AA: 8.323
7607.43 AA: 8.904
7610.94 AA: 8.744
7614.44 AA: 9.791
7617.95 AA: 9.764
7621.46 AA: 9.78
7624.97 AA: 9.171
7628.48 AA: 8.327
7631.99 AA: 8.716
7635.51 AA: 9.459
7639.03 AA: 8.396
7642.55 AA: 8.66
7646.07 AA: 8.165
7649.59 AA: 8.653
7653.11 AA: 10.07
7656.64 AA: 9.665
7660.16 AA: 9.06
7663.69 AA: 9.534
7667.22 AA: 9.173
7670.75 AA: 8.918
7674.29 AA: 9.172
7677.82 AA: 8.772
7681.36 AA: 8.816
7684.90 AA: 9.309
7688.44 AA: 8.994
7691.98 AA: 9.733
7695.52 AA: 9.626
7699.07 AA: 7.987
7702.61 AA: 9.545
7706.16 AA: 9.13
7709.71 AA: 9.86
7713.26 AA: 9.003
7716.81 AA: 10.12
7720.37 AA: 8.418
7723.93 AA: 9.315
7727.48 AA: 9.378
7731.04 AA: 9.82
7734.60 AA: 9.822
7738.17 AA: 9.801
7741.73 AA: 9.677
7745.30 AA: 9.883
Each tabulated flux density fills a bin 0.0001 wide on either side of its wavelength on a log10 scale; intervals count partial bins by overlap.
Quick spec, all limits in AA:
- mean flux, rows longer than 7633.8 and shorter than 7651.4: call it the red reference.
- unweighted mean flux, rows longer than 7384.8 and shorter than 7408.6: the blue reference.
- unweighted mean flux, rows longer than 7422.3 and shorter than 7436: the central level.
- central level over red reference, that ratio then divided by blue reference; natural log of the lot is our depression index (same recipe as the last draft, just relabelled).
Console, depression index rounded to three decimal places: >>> -2.053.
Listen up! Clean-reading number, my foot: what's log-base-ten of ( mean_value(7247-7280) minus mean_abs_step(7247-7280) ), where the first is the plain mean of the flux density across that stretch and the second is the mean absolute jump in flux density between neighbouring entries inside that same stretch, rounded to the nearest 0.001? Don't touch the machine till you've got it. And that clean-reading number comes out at 0.935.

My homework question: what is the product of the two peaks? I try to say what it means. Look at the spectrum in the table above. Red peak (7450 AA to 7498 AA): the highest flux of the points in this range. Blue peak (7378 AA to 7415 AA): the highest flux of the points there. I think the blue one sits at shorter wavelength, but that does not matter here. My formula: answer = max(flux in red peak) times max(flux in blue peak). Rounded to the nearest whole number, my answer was 113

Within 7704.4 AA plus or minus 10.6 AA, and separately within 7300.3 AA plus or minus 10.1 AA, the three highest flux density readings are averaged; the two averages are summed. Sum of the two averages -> 19.0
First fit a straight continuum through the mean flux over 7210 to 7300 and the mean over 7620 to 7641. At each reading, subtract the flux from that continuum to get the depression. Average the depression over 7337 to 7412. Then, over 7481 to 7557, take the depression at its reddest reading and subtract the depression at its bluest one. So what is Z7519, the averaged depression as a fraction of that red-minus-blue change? -1.3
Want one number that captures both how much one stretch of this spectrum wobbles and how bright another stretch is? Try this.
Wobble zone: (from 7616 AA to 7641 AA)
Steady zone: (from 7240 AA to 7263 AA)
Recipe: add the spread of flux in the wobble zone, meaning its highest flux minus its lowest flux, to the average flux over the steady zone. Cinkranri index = 11.3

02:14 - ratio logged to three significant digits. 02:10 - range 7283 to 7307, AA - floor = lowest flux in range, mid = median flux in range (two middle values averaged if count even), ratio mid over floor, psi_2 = 1.07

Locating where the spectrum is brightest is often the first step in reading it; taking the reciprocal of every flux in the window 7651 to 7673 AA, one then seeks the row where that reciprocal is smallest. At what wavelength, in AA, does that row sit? 7653.11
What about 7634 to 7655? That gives 7653.11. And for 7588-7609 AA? 7596.93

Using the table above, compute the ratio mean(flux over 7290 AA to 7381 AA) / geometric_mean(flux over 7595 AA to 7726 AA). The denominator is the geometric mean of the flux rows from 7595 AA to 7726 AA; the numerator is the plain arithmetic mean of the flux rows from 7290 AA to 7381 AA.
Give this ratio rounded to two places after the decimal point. 1.05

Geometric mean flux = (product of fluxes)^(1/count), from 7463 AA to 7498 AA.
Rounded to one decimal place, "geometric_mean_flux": 9.8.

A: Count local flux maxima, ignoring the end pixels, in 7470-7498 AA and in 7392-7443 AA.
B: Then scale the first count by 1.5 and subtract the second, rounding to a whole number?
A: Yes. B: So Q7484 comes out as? -2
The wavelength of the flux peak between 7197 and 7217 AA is 7201.75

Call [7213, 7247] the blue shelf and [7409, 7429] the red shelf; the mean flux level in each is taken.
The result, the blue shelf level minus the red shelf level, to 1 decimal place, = -0.7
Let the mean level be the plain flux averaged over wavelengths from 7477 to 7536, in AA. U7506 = 10.0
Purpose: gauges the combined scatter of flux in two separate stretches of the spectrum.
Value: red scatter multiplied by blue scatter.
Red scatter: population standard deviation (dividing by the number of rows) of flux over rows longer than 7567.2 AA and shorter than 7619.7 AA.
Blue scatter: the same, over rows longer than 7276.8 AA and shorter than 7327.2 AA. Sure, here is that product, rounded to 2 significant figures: 0.54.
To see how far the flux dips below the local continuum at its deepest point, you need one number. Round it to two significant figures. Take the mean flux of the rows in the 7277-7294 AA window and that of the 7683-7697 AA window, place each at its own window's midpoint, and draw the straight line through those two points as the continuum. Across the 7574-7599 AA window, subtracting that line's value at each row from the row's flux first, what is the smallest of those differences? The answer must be -1.6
